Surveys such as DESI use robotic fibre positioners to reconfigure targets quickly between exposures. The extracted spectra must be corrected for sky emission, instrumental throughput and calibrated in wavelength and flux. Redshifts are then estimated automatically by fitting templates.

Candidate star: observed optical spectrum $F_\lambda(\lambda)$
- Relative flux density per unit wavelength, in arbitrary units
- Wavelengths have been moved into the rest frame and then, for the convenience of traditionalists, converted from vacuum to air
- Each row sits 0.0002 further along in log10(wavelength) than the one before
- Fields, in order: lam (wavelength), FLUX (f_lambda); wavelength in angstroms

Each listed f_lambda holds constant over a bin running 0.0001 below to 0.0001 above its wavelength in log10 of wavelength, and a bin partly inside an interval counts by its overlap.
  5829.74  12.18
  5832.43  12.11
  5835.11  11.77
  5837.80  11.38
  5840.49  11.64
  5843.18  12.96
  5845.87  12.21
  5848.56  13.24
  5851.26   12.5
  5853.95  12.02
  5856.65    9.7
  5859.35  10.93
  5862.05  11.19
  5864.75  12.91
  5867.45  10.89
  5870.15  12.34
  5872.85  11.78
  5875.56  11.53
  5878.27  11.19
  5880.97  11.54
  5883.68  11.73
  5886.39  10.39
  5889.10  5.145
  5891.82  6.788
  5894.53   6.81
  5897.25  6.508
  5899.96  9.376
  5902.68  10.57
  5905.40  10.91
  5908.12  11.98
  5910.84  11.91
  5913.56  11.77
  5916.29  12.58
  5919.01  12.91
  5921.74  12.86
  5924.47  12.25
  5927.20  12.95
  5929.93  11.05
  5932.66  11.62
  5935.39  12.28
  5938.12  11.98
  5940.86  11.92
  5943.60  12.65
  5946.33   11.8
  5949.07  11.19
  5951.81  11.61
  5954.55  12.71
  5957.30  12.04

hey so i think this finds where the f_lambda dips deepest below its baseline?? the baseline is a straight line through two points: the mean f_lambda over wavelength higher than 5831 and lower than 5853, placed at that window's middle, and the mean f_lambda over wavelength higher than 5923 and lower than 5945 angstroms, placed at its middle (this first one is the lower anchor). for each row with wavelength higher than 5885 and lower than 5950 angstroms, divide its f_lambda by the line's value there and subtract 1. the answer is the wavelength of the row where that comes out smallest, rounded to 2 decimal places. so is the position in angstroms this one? 5889.10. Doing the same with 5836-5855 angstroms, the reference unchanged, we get 5837.80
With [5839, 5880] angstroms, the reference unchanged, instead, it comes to 5856.65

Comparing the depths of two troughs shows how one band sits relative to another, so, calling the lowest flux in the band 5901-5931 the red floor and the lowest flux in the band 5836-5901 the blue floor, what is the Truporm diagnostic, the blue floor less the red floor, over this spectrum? -5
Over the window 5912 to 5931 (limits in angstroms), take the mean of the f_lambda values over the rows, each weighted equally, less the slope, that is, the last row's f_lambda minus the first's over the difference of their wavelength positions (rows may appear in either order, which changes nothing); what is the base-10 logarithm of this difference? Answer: 1.09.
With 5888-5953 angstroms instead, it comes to 1.03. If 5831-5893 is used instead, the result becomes 1.05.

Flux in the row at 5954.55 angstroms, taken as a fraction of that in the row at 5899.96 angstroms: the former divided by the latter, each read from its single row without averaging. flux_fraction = 1.36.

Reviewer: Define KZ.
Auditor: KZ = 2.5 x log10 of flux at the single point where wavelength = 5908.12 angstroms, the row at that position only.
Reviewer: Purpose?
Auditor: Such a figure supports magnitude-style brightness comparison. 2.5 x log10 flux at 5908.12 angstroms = 2.70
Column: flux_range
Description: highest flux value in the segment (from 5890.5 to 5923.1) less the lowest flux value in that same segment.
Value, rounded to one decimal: 6.4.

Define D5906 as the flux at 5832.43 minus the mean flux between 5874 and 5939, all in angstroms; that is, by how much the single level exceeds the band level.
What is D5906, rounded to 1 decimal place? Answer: 1.3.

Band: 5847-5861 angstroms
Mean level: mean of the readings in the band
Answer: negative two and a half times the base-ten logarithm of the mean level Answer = -2.67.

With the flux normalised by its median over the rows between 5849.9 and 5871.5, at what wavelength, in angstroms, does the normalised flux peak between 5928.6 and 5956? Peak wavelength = 5954.55 angstroms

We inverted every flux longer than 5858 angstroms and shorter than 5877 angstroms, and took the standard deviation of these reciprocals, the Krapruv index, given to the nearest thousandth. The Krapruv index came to 0.005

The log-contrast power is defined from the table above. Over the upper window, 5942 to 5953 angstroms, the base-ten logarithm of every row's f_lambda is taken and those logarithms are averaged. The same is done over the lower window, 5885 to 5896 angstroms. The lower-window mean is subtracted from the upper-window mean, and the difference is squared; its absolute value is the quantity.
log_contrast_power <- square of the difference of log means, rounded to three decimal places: 0.050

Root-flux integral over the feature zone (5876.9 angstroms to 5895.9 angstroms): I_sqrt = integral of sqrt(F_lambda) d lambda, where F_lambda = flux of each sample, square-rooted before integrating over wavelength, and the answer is 56.6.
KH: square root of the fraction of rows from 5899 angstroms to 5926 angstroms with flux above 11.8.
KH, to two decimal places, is 0.77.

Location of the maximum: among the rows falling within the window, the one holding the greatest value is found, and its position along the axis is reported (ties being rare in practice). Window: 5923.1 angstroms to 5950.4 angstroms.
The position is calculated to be 5927.20 angstroms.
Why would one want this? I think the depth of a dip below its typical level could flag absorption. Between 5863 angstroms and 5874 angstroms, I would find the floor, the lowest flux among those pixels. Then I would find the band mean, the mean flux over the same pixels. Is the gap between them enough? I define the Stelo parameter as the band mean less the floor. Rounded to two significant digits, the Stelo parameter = 1.1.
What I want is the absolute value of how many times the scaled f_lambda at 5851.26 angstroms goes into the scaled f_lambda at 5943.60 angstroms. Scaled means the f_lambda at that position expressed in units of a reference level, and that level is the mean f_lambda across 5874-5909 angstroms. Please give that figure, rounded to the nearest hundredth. 1.01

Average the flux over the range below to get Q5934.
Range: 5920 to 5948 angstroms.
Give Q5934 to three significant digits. 12.1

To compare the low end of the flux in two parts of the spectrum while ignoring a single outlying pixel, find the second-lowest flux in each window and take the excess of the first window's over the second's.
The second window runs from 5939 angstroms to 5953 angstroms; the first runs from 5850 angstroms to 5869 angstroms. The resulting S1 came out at -1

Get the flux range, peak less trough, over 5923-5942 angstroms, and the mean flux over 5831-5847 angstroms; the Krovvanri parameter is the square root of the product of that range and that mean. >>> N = 4.78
